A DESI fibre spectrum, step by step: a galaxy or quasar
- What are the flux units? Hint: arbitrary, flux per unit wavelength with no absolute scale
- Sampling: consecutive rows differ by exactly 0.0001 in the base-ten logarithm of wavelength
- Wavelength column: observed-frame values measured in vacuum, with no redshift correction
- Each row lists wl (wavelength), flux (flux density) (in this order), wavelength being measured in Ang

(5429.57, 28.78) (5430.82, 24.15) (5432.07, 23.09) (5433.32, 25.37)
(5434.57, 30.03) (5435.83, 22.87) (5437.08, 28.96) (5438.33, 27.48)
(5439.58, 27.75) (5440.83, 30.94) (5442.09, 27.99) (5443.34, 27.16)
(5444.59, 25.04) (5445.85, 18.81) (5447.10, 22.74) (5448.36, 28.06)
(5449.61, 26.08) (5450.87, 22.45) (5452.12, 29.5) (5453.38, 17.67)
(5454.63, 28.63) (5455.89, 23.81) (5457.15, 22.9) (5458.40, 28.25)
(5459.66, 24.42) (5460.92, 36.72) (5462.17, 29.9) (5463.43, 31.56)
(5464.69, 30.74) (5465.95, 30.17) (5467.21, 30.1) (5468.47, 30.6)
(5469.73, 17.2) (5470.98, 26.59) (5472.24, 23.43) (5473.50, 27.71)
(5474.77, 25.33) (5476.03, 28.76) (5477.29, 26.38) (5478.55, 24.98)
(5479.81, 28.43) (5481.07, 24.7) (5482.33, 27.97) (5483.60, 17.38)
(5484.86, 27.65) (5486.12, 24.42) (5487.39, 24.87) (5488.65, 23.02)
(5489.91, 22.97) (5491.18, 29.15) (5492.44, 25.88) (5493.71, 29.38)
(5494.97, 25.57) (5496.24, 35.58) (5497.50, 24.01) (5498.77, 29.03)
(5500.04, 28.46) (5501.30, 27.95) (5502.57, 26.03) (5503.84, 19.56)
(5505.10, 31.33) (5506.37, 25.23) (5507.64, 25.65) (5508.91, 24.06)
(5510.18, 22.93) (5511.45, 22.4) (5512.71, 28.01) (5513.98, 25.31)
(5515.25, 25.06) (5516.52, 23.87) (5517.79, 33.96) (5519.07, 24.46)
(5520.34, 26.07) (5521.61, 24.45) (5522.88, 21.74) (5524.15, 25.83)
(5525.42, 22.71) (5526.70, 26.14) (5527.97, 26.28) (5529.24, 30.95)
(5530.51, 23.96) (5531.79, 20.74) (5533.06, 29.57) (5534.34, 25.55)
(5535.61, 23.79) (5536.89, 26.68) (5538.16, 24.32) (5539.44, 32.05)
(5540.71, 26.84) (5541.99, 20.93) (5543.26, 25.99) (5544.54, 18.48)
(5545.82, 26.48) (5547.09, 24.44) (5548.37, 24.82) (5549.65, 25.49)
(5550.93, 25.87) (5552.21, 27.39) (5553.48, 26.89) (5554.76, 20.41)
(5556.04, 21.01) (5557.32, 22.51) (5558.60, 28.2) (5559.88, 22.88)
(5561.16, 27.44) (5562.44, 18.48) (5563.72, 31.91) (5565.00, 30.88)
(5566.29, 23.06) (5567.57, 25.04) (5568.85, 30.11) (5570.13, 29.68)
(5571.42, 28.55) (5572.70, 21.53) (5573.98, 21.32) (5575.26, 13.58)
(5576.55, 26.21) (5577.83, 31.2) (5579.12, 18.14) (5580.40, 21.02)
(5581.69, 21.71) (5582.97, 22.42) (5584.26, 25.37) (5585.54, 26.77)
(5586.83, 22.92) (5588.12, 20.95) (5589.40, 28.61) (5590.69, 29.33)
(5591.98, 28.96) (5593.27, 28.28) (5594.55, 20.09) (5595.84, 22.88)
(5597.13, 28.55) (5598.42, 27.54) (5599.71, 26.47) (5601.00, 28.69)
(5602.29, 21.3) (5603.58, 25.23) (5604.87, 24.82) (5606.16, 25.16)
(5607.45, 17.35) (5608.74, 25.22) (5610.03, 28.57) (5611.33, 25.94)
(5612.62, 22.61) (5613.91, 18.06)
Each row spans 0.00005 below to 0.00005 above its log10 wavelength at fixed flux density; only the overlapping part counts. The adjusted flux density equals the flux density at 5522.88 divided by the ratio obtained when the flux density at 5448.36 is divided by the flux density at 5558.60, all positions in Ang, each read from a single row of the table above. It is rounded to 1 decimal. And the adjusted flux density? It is 21.8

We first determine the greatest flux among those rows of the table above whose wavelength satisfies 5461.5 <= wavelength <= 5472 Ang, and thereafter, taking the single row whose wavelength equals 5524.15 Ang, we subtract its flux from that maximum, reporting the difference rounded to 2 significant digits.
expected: 5.7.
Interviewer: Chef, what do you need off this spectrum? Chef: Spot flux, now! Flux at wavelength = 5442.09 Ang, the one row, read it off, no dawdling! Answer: 27.99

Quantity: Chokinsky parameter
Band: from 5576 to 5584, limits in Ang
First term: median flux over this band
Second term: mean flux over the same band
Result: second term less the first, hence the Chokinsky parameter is 1.4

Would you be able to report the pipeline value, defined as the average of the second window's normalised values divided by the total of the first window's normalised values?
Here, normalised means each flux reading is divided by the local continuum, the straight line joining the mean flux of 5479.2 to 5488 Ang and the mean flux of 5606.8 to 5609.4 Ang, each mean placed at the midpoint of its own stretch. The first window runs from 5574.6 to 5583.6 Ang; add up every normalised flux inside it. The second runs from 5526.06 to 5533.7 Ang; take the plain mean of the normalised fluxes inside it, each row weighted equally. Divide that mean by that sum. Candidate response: 0.160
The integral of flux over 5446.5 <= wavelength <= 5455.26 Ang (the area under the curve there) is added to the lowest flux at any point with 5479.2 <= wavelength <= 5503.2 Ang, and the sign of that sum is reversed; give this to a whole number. -237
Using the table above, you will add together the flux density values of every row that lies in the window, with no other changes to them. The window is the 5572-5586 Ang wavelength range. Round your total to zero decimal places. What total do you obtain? 249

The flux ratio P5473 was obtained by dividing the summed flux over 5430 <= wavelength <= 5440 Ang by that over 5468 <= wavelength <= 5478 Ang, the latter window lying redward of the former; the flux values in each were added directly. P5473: 1.02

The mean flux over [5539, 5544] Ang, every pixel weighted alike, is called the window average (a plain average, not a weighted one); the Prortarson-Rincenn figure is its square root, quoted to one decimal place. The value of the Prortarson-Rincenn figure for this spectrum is 5.1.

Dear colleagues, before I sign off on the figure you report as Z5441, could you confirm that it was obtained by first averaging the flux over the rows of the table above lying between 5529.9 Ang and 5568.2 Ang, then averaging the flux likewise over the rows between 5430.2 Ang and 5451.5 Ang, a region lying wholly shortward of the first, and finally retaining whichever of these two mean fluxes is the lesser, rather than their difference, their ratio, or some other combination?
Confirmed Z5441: 25.1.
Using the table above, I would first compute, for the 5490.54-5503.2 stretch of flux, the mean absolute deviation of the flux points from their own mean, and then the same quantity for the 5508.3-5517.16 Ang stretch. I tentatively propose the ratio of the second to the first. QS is 0.6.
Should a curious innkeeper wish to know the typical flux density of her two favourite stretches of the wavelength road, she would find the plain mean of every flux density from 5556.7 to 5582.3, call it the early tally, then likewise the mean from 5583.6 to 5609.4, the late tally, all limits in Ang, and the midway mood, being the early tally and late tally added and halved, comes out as 24.95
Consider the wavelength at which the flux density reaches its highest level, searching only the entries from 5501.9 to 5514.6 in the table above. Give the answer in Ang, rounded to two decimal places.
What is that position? 5505.10 Ang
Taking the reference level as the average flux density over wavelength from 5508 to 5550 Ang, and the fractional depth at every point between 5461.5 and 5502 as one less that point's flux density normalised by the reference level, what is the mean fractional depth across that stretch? -0.063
